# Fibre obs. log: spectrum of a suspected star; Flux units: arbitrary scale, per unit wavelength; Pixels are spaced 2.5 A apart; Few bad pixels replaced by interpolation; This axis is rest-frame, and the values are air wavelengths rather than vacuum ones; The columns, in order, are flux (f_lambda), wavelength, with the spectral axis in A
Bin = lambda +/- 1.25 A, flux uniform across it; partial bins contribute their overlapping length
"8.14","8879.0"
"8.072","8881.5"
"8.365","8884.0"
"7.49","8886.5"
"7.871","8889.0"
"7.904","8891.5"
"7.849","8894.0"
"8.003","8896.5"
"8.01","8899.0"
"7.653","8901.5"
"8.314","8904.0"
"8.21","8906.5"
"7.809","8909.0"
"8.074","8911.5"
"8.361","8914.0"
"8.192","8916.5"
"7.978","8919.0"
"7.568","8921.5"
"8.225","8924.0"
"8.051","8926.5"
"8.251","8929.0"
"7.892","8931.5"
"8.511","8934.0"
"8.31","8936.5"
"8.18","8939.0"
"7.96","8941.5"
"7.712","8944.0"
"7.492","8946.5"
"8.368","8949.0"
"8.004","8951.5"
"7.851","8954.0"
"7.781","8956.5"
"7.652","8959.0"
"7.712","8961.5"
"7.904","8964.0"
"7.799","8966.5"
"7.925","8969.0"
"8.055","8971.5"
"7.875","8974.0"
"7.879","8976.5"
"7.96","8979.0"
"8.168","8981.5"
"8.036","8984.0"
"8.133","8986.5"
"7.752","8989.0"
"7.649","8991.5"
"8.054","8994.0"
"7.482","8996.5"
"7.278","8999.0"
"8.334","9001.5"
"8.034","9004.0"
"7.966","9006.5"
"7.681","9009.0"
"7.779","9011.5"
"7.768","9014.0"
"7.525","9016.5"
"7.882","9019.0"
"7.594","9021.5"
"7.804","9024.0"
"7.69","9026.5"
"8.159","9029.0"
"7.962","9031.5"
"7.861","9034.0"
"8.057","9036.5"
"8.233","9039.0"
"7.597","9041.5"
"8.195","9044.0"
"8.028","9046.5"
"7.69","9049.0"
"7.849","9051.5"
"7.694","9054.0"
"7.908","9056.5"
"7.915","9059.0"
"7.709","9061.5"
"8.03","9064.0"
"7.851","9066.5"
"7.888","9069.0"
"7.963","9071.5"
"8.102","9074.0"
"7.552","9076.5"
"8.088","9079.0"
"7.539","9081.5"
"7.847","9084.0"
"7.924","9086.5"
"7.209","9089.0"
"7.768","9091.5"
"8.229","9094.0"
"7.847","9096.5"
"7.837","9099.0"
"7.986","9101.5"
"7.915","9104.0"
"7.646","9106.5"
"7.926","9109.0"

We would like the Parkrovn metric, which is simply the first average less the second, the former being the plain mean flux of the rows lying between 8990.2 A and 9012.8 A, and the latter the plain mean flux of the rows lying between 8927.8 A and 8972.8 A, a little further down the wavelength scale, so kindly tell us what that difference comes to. -0.16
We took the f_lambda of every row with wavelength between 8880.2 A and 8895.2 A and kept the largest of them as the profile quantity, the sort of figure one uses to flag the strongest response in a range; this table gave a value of 8.365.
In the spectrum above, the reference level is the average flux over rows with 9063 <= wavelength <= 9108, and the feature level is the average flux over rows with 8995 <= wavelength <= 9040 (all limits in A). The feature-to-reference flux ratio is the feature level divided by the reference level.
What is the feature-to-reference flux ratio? 1.00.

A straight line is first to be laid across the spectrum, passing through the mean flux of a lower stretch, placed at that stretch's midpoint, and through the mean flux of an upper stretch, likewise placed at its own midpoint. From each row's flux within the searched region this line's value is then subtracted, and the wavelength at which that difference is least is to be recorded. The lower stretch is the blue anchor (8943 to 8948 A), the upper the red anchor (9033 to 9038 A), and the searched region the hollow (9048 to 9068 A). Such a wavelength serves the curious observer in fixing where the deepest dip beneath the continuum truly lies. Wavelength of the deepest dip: 9061.5 A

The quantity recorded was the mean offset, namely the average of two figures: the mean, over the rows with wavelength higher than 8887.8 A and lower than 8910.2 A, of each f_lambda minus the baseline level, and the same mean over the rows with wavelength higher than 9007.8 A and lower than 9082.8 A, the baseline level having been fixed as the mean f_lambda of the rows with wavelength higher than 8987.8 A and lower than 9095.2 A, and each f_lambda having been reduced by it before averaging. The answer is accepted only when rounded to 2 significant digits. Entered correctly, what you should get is 0.066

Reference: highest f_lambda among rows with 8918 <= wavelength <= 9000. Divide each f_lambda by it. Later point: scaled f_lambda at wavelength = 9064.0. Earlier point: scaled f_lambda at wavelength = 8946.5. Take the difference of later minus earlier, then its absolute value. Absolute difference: 0.063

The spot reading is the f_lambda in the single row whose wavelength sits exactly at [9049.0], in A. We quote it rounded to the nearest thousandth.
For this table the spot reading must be 7.690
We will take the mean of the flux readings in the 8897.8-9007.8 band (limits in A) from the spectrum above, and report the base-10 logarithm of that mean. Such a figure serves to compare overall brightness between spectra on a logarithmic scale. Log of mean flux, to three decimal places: 0.901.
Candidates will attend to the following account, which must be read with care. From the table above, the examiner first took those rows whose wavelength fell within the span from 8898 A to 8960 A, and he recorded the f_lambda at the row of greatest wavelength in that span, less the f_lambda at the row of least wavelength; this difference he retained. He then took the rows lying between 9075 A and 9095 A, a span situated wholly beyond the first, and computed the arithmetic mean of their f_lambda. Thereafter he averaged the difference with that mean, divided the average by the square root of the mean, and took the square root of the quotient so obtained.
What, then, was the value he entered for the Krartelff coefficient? 1.15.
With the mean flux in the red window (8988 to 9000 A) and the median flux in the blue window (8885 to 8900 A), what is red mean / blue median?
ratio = 0.97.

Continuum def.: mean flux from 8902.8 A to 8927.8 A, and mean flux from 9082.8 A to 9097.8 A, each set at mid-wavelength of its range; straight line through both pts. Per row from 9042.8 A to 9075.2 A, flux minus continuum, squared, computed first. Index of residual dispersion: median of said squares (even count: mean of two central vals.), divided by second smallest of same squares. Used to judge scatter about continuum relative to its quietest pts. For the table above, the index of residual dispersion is 79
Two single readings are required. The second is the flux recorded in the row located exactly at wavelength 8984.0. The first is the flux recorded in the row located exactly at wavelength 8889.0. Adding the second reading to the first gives 15.91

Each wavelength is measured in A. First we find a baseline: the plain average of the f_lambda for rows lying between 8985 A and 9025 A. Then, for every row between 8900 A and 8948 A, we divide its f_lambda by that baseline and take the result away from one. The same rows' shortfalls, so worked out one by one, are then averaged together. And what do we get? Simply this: -0.031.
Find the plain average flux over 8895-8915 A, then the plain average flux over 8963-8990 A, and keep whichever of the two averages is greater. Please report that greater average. 8.05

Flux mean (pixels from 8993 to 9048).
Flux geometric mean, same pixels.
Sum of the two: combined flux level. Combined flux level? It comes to 15.7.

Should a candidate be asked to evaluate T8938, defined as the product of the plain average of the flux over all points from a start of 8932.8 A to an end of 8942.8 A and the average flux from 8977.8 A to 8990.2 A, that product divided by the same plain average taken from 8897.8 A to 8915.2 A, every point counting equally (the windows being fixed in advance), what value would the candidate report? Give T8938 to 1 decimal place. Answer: 8.2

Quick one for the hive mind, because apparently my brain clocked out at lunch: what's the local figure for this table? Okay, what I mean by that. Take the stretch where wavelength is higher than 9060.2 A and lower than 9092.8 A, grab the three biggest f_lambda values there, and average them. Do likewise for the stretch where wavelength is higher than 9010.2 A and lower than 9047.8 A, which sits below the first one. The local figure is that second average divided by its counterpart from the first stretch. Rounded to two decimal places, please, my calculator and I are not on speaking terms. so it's 1.02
